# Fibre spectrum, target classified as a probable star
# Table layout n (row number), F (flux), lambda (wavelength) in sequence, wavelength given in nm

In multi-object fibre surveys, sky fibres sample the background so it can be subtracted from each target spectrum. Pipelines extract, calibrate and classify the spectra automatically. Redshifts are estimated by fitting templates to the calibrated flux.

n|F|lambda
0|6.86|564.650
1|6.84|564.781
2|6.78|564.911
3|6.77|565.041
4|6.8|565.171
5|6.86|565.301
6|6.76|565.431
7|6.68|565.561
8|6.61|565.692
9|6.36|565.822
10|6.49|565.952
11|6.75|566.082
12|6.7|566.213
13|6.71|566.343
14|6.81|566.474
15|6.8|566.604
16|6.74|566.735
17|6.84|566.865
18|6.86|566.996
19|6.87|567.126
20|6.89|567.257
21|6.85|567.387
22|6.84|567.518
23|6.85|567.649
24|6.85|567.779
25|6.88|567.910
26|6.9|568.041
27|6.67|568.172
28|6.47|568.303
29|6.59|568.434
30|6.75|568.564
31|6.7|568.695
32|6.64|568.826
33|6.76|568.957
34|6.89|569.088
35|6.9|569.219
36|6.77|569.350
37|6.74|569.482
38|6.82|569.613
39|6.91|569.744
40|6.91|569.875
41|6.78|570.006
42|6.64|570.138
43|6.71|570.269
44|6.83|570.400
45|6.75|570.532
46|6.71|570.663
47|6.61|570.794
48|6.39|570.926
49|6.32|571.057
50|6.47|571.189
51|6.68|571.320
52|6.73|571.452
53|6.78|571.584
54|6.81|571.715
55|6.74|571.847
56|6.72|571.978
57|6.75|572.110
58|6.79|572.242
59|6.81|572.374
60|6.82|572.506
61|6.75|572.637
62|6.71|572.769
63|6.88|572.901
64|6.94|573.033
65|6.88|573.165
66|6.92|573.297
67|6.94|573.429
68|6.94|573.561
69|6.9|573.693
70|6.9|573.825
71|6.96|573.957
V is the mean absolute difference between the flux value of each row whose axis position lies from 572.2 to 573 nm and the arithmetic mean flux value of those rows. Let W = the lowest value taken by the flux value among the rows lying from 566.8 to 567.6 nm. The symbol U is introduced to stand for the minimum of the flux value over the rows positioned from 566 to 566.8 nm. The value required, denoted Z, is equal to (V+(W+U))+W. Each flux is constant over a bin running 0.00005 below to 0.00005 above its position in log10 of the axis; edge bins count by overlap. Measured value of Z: 20.4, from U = 6.7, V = 0.043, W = 6.84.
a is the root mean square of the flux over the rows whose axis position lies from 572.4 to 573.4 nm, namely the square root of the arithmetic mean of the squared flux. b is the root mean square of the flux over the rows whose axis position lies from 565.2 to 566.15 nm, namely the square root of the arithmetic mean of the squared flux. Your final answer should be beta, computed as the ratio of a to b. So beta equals 1.03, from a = 6.84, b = 6.65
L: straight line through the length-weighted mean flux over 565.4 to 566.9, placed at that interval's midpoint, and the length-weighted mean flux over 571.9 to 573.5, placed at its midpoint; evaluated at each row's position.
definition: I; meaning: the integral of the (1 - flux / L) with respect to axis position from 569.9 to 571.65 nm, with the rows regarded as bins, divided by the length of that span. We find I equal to 0.019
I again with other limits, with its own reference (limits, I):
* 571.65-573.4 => 0.002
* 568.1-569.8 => 0.001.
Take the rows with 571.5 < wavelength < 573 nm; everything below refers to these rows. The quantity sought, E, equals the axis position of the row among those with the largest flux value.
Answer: 572.901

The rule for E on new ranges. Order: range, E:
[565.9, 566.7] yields 566.474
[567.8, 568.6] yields 568.041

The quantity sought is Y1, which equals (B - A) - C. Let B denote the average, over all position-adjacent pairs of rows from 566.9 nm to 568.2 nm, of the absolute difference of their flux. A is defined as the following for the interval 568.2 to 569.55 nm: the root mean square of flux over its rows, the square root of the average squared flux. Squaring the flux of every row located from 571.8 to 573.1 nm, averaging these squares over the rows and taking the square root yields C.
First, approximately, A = 6.72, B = 0.041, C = 6.791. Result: -13.5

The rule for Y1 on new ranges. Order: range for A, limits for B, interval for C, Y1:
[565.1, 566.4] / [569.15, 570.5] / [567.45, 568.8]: -13.3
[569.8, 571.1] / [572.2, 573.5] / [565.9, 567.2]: -13.4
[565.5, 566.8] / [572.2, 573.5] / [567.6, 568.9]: -13.3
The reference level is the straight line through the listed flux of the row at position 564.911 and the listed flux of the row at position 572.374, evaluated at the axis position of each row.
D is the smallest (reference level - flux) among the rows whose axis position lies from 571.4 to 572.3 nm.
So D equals -0.003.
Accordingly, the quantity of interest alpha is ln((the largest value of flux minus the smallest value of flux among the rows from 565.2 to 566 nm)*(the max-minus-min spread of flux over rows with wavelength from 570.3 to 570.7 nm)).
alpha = -2.8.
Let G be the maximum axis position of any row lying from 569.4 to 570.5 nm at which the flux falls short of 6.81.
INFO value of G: 570.269 nm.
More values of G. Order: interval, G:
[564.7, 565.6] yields 565.561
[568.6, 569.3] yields 568.957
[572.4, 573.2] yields 572.769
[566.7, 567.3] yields 566.735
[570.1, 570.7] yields 570.663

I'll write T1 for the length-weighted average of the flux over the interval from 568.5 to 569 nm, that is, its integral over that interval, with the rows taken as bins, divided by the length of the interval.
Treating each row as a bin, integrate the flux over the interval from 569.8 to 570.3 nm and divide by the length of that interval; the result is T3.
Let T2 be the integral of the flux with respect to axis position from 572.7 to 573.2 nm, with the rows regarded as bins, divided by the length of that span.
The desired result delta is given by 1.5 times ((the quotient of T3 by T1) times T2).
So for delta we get 10.4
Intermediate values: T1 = 6.71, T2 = 6.85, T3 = 6.766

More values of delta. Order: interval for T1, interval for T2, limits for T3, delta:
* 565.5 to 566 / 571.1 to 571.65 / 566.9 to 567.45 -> 10.5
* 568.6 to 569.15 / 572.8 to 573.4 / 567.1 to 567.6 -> 10.5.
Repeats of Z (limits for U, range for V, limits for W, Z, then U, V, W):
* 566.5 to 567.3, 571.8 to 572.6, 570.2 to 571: 19.6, 6.74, 0.035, 6.39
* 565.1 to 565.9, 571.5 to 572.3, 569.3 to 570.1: 19.9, 6.36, 0.028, 6.74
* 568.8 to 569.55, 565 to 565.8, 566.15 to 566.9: 20.1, 6.64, 0.068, 6.7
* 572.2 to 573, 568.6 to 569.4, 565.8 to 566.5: 19.5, 6.71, 0.079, 6.36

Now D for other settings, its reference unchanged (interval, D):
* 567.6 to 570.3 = -0.111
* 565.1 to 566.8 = -0.078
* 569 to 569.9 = -0.111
